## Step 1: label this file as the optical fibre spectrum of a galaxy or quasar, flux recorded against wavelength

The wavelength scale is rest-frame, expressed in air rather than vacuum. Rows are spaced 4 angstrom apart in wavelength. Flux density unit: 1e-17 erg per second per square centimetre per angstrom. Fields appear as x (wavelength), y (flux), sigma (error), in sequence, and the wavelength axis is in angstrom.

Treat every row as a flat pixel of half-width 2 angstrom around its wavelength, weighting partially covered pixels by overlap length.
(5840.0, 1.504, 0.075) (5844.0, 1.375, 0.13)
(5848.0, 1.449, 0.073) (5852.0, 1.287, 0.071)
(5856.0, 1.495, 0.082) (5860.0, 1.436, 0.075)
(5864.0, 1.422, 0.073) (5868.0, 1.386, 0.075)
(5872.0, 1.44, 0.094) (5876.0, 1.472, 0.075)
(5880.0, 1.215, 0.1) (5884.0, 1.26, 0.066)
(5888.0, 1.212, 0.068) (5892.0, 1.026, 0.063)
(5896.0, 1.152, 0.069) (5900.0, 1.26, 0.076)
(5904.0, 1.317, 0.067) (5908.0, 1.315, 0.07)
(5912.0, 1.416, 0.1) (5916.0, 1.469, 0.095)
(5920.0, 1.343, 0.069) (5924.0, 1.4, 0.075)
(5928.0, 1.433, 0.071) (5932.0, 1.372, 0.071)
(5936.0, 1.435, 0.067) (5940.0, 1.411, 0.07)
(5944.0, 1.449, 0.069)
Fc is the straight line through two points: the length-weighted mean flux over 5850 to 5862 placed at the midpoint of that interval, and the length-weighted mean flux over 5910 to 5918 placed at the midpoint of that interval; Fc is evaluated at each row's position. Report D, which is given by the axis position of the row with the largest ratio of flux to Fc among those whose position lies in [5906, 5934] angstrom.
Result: 5916.0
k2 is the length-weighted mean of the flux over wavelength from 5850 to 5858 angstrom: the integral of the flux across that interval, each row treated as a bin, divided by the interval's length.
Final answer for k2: 1.39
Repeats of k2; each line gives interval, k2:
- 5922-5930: 1.42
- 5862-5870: 1.40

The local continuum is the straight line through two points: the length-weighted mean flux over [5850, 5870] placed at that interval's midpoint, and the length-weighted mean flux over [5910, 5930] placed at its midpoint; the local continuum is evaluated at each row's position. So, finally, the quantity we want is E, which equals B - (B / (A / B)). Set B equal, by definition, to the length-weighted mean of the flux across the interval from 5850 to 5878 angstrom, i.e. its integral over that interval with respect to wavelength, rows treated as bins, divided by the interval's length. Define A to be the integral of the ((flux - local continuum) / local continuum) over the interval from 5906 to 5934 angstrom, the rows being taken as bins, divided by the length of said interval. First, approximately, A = -0.01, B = 1.42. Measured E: 146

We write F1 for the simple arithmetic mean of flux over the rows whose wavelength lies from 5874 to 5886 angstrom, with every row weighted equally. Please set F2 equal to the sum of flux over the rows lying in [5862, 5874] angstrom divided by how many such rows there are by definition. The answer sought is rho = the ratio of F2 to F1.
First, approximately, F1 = 1.32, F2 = 1.416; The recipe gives 1.08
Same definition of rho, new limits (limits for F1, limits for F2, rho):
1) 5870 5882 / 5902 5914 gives 0.98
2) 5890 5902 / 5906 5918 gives 1.22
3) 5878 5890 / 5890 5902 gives 0.93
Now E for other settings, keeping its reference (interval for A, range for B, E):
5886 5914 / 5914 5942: 18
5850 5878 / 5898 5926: -184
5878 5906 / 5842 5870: 15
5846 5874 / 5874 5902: -188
